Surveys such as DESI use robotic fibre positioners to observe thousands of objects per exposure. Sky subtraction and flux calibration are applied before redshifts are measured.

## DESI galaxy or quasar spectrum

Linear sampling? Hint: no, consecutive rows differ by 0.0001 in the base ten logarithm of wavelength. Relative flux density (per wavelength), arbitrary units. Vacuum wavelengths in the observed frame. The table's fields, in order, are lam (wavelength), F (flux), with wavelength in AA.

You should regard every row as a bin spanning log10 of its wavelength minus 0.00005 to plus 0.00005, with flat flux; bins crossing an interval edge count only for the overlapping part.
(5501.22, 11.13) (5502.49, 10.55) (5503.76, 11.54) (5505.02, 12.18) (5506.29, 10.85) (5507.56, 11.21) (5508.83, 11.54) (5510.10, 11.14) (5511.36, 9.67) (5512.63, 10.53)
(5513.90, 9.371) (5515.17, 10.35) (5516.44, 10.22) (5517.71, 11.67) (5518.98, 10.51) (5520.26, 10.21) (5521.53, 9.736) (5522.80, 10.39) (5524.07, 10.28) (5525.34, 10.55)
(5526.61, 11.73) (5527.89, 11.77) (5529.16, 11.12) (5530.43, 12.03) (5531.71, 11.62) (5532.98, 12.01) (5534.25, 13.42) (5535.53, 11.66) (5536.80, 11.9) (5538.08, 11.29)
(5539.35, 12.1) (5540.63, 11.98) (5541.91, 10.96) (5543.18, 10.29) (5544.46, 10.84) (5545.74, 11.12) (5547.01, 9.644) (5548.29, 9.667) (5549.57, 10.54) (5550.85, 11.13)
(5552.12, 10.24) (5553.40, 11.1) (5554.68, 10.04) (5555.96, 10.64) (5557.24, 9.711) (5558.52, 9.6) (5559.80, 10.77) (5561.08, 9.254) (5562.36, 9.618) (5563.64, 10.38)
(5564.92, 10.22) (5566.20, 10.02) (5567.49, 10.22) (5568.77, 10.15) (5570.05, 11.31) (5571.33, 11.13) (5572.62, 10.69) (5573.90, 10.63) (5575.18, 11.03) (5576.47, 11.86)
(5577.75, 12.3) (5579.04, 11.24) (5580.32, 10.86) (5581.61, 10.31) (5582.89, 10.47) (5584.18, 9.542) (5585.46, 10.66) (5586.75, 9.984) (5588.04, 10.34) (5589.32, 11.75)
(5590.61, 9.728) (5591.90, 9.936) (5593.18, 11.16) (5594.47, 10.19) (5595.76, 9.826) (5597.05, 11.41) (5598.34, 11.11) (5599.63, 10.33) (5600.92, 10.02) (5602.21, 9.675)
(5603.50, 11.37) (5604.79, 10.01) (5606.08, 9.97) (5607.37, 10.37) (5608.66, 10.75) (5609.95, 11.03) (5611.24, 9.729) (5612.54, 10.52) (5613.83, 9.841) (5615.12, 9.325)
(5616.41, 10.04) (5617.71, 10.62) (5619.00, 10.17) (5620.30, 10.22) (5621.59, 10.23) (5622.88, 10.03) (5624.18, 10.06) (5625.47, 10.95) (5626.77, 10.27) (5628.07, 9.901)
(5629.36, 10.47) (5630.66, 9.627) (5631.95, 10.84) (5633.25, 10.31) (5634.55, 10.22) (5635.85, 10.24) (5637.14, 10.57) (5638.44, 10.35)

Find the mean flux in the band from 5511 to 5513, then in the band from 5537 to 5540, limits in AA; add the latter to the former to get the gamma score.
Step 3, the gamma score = 21.8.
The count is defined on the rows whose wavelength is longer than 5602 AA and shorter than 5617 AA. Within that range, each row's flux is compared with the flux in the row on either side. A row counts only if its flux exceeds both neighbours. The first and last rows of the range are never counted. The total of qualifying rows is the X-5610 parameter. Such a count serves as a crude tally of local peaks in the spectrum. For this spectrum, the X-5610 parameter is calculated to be 3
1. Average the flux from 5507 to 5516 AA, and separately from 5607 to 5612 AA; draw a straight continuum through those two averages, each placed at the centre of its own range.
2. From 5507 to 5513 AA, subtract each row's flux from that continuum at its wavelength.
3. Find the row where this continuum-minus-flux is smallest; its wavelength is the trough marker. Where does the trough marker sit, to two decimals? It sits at 5508.83 AA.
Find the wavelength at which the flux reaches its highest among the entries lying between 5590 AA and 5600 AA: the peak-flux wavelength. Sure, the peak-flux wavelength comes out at 5597.05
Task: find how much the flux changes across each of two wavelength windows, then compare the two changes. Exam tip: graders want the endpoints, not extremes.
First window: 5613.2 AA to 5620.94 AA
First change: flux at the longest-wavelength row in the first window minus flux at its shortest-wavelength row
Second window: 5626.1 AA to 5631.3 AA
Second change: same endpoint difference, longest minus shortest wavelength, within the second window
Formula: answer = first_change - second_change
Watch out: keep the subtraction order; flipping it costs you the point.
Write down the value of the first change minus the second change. 1.0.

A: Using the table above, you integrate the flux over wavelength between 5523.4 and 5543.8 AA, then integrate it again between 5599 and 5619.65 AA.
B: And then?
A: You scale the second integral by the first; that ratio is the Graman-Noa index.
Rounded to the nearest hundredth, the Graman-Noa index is 0.90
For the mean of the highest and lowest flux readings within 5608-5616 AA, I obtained 10.2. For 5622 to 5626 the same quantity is 10.5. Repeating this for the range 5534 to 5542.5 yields 12.2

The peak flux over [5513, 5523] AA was 11.67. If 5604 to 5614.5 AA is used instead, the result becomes 11.03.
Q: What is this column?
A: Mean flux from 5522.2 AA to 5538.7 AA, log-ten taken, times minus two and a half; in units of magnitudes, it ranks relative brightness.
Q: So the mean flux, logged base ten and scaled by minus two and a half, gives -2.65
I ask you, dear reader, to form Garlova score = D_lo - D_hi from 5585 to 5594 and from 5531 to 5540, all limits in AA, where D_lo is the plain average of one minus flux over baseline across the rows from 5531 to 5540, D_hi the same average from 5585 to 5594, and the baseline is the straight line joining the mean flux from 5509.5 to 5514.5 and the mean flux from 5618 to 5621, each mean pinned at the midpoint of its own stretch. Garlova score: -0.15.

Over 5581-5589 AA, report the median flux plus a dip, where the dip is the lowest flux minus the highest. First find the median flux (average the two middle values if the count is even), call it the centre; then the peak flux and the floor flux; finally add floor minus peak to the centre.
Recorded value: 9.2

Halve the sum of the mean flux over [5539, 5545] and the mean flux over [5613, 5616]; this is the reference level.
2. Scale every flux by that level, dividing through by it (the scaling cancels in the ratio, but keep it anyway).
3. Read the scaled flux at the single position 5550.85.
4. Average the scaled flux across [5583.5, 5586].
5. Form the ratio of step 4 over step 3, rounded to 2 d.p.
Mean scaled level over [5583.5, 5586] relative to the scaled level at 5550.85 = 0.91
